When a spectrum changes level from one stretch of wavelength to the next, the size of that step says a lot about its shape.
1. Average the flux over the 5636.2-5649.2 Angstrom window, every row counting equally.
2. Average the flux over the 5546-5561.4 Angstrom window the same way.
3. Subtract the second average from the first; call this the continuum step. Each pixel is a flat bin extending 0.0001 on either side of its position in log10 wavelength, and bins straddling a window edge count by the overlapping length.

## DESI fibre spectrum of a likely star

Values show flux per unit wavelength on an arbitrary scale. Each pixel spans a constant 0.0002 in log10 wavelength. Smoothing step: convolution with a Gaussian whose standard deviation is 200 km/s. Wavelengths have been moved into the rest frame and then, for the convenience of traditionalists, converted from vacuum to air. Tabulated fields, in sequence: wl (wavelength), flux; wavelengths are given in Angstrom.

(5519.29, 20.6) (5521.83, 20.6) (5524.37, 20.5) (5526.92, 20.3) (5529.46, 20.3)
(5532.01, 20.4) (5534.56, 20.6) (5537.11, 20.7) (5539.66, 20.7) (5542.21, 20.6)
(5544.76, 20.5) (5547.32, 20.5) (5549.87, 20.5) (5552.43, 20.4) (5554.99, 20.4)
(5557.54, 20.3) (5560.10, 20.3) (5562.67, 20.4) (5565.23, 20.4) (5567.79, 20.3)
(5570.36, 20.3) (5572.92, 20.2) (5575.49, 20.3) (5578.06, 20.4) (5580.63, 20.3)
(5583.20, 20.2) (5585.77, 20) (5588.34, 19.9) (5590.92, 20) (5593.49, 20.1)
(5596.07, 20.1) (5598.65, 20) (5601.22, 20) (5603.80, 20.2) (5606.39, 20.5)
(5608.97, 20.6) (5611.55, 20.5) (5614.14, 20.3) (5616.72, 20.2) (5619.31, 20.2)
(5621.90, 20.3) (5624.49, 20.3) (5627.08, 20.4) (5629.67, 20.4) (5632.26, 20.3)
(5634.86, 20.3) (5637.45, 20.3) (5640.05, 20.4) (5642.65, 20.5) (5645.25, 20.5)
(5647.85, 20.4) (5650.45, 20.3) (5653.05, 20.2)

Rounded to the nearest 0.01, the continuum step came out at 0.02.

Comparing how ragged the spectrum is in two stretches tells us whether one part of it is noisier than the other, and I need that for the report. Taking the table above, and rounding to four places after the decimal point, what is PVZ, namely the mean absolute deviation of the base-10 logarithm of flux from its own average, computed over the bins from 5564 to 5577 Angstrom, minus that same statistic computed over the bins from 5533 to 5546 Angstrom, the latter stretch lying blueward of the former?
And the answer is -0.0005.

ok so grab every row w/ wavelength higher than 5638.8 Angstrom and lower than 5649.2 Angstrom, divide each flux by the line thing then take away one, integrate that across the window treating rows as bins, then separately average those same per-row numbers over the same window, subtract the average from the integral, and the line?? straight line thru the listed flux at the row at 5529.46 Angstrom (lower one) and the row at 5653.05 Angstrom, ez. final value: 0.11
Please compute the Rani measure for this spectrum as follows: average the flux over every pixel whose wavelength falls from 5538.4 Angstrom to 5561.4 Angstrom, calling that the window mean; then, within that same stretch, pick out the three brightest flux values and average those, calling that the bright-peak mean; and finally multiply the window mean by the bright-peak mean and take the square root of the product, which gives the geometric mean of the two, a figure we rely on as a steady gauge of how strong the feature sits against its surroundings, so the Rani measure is 20.5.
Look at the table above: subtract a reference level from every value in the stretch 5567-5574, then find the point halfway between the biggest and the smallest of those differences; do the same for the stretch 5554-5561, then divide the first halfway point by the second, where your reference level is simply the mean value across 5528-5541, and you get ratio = 1.5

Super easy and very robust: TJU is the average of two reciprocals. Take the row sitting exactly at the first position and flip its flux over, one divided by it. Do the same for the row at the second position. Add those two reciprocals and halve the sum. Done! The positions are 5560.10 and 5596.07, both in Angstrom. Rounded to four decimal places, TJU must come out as 0.0495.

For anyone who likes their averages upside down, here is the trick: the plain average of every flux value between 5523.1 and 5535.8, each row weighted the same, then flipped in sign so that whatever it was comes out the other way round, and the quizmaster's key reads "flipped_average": -20.4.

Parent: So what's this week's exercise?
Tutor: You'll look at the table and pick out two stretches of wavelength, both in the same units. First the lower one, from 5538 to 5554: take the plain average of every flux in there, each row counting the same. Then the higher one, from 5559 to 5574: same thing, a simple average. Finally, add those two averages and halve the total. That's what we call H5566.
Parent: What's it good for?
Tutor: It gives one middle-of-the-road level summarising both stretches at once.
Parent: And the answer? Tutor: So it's 20.4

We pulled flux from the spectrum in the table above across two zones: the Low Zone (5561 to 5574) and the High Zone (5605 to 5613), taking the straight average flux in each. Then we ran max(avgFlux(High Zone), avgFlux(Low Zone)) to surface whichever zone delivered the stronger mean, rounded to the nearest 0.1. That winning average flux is 20.5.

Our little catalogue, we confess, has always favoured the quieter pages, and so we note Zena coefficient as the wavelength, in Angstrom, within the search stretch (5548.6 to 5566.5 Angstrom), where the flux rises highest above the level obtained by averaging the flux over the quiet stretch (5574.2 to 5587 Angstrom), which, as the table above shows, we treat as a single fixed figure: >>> 5549.87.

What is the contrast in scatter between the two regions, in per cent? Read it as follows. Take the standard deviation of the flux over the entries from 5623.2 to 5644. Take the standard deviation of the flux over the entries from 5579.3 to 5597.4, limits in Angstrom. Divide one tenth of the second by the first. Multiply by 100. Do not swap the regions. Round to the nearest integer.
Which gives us 18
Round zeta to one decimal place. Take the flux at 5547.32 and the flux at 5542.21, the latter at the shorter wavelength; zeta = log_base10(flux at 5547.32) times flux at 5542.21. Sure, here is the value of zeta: 27.0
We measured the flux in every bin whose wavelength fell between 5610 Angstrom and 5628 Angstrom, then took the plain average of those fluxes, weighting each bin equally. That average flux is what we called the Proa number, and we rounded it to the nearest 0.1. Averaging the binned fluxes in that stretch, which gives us 20.3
